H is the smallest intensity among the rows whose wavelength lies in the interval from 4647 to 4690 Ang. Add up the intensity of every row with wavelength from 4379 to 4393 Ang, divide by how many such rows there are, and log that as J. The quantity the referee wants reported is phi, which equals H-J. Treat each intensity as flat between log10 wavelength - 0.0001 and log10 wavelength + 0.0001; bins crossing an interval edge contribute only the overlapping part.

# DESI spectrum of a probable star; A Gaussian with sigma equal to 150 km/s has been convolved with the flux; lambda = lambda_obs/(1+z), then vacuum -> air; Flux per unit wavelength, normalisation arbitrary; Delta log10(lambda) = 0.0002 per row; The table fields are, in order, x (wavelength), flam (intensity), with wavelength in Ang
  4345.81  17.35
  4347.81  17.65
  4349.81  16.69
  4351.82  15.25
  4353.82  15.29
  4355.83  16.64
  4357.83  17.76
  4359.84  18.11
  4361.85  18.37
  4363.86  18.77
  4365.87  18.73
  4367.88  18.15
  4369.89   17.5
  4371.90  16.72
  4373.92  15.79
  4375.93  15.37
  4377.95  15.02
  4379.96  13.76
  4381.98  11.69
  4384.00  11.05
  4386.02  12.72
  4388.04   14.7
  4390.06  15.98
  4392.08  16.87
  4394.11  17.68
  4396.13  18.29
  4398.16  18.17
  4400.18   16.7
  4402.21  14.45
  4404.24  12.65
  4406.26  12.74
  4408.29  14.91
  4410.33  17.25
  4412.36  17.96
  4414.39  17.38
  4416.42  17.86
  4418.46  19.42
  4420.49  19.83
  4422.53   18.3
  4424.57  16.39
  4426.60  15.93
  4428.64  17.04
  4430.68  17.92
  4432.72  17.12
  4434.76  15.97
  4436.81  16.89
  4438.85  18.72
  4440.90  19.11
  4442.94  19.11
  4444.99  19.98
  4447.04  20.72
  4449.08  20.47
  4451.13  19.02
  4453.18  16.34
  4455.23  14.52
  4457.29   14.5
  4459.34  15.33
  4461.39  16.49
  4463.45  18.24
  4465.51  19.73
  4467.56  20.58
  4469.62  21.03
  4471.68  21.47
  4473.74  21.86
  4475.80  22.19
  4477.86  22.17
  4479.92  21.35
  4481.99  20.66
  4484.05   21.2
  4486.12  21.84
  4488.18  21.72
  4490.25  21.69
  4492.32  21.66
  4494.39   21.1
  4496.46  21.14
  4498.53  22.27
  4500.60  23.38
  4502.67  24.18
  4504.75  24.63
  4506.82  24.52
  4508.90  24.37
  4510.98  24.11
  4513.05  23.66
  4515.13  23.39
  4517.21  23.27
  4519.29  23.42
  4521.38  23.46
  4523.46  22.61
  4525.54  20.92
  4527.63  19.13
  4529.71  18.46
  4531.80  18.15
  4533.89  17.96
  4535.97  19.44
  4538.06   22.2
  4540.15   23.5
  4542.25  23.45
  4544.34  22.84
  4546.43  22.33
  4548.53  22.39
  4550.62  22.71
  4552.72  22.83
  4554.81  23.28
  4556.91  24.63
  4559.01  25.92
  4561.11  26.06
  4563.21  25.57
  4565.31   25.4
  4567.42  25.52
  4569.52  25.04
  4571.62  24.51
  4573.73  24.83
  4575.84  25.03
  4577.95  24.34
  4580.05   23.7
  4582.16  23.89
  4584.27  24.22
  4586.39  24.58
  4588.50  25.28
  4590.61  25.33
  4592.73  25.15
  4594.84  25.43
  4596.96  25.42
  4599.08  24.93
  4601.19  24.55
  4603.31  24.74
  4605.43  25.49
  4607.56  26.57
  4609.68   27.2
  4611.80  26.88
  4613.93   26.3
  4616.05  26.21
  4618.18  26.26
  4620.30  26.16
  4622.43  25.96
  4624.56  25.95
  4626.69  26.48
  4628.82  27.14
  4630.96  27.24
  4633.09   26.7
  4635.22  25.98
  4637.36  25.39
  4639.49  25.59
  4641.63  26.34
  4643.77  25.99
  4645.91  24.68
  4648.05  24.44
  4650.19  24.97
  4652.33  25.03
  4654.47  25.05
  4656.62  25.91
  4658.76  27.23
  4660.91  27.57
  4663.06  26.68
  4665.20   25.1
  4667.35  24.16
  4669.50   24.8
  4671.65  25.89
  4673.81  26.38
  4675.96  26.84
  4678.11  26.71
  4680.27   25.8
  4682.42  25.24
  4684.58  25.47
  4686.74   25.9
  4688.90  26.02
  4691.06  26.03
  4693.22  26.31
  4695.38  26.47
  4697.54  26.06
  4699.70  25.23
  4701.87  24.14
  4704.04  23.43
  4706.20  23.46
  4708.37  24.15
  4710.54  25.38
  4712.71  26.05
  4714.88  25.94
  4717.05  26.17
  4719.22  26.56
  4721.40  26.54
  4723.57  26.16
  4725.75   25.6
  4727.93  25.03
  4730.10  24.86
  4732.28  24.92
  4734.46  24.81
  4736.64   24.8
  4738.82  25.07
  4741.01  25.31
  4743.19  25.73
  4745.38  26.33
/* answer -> 10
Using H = 24.16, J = 13.8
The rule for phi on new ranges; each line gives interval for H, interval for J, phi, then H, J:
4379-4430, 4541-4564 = -13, 11.05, 23.8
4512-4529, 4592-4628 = -7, 19.13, 25.9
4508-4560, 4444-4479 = -1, 17.96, 19.1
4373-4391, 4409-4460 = -7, 11.05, 17.7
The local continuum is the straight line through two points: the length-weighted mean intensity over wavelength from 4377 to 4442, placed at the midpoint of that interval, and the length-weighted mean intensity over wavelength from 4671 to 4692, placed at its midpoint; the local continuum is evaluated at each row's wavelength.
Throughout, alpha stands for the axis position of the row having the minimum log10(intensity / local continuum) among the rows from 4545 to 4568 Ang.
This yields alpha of 4548.53 Ang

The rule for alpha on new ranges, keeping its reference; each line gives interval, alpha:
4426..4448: 4434.76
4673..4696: 4682.42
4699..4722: 4706.20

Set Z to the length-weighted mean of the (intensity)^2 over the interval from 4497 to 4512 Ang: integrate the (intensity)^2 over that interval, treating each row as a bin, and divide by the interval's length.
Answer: 569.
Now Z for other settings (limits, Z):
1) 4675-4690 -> 676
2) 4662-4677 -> 661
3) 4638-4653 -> 641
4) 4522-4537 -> 389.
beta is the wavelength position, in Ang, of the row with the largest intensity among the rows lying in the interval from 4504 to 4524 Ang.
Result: 4504.75 Ang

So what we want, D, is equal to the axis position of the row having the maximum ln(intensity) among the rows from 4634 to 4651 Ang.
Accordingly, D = 4641.63 Ang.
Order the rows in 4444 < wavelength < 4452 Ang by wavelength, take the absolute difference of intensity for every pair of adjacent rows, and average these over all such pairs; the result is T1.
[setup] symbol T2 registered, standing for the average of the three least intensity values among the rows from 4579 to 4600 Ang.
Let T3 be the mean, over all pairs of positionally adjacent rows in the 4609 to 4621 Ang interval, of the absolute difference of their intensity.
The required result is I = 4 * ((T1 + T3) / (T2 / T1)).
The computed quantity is 0.14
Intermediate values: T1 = 0.8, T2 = 23.9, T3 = 0.2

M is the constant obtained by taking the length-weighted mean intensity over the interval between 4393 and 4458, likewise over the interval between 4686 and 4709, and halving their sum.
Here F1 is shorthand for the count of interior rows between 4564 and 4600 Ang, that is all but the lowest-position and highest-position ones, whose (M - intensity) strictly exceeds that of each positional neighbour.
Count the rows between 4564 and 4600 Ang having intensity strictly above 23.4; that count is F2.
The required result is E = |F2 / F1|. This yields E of 6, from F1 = 3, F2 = 17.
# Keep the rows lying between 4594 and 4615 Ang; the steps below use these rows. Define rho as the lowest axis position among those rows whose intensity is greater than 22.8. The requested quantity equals 4594.84 Ang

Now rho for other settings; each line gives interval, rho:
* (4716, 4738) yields 4717.05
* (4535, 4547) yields 4540.15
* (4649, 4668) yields 4650.19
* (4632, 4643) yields 4633.09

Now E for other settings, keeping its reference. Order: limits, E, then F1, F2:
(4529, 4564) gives 3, 2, 6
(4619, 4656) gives 6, 3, 17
